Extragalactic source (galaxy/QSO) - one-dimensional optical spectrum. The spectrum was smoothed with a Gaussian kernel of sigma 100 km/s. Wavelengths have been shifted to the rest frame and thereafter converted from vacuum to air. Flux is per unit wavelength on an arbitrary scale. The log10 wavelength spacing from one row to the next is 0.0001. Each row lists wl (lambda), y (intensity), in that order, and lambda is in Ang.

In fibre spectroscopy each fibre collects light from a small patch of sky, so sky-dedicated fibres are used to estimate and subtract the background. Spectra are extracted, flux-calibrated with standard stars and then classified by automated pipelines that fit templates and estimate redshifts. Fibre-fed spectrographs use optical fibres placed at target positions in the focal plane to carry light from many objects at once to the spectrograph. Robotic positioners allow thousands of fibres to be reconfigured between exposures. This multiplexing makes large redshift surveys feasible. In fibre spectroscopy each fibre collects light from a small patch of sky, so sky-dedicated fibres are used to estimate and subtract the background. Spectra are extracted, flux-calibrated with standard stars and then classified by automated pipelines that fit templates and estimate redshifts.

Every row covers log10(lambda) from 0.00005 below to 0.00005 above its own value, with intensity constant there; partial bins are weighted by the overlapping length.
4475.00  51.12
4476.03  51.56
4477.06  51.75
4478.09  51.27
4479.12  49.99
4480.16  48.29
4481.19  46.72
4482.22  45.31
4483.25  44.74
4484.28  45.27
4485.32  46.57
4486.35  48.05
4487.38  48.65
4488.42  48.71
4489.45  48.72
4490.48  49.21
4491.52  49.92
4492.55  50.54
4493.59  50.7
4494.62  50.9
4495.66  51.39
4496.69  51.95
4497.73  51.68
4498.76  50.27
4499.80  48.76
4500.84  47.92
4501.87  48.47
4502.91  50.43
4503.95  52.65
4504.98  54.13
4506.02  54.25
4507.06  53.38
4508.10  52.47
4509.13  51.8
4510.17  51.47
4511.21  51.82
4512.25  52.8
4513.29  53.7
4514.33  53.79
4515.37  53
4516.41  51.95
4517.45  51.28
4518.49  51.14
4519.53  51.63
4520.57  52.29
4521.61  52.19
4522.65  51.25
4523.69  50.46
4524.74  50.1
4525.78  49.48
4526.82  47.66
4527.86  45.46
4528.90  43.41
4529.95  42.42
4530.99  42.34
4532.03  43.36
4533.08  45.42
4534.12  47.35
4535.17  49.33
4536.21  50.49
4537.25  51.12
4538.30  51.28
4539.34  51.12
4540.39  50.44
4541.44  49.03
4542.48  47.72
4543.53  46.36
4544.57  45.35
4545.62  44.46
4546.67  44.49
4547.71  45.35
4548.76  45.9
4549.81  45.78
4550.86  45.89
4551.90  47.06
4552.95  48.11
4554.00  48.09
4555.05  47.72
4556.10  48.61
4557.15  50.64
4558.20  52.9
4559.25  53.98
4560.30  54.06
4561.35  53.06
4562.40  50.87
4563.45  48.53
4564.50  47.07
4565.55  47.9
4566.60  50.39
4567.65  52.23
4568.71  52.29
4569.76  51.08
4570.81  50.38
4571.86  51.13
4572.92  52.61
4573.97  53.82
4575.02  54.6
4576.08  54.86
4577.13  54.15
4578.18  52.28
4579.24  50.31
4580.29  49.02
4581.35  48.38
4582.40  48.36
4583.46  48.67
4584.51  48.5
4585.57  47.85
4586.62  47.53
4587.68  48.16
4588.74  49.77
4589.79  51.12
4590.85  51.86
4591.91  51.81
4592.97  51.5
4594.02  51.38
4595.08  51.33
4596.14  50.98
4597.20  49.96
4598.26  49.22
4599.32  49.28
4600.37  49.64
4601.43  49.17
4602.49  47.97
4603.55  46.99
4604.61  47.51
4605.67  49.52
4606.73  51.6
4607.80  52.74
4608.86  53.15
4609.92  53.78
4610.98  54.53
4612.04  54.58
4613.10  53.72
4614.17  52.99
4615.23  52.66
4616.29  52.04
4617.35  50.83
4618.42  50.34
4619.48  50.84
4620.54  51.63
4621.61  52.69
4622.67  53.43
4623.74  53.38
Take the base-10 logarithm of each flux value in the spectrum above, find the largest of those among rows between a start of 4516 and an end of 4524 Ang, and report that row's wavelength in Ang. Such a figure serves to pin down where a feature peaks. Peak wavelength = 4520.57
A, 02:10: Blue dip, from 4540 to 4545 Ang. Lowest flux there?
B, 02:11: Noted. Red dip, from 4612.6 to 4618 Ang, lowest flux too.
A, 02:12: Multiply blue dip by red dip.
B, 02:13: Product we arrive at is 2305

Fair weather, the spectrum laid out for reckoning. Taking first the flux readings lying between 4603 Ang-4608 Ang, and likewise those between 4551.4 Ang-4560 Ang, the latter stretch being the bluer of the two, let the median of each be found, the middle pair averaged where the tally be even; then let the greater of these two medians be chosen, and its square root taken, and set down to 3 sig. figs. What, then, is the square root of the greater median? 7.04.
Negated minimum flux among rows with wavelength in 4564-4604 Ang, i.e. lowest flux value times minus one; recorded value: -47.0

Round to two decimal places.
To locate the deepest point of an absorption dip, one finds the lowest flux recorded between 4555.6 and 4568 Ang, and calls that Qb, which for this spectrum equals 47.07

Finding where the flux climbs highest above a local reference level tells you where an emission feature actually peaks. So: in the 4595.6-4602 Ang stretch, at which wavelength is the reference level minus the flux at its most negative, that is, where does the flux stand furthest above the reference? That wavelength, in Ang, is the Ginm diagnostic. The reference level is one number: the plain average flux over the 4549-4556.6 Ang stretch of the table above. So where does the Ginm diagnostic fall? 4596.14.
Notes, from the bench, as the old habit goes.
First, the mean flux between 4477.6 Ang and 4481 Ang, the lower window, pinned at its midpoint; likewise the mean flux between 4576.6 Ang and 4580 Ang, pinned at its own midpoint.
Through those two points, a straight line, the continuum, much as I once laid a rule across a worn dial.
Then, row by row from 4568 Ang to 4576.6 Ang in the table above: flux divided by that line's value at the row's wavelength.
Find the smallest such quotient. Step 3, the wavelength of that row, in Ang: 4570.81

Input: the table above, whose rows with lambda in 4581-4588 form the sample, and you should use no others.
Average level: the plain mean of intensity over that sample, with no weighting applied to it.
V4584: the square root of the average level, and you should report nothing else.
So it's 6.94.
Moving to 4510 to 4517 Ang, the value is 7.26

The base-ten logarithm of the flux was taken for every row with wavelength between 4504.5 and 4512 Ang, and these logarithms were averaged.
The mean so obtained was 1.72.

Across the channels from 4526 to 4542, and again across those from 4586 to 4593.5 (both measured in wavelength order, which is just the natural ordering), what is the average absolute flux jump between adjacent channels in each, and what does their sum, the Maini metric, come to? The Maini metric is 1.96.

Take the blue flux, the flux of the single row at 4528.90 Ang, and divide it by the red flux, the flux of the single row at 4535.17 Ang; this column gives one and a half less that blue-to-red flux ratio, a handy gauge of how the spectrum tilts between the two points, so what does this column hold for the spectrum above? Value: 0.620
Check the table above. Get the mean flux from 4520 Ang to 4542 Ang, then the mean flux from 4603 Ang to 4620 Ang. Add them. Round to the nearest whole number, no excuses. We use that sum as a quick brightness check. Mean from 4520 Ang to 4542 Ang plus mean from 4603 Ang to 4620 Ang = 100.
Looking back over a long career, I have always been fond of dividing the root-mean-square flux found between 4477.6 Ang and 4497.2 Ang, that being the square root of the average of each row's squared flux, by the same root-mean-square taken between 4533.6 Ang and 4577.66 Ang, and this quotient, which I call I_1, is 0.98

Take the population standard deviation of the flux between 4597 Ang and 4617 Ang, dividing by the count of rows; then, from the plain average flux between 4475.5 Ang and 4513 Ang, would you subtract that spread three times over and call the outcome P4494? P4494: 42.9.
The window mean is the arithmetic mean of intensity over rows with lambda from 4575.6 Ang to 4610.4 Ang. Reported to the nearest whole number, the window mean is 50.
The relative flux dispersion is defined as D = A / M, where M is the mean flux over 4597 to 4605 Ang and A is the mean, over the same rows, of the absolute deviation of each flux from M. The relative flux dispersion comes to 0.019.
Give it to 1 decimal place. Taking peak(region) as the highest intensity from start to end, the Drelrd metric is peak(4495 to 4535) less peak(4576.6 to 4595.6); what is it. 0.1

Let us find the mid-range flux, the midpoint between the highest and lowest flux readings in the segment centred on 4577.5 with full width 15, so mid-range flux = 51.6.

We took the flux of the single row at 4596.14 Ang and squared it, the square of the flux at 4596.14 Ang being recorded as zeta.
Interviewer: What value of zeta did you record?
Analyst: 2599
